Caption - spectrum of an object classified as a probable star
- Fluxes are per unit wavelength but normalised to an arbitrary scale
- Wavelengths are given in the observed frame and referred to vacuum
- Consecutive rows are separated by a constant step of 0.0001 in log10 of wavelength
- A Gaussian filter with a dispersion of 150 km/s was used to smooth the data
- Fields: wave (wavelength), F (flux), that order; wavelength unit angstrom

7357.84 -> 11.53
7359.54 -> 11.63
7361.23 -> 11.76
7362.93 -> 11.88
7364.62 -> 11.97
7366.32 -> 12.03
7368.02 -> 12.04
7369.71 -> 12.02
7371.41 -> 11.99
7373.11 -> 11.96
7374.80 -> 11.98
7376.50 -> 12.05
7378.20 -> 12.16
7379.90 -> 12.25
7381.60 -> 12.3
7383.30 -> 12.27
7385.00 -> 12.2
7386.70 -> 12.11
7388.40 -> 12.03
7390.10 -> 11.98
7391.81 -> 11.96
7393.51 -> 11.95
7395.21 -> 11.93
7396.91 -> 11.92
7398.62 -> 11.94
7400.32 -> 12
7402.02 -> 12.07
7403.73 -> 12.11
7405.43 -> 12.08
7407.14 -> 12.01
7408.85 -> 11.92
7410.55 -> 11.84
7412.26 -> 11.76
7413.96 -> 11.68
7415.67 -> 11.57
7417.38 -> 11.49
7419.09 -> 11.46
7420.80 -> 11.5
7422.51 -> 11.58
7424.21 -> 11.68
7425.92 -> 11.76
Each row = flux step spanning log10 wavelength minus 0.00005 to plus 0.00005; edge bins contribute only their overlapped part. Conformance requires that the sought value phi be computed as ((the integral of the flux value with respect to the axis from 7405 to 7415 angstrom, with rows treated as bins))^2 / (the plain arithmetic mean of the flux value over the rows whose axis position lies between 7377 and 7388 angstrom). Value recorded 1153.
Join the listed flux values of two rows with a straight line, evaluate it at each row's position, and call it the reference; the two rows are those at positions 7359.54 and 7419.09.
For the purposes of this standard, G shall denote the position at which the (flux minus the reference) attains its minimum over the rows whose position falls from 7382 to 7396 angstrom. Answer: 7395.21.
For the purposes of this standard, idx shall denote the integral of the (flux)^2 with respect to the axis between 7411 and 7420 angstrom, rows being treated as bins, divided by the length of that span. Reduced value 135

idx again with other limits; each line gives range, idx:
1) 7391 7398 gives 143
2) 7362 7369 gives 143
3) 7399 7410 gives 145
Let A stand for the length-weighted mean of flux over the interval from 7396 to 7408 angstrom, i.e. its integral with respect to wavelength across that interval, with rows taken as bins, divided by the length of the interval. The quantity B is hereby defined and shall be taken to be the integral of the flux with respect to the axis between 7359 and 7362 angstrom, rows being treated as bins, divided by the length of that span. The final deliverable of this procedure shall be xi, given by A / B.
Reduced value 1.03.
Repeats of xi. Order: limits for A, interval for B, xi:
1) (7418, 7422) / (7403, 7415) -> 0.96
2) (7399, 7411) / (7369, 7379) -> 1.00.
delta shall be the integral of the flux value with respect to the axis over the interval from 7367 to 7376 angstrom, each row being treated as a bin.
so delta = 108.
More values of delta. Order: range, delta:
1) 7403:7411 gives 96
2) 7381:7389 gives 97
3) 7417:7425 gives 92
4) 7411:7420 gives 104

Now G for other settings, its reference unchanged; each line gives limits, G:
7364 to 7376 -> 7364.62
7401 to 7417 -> 7415.67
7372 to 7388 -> 7373.11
